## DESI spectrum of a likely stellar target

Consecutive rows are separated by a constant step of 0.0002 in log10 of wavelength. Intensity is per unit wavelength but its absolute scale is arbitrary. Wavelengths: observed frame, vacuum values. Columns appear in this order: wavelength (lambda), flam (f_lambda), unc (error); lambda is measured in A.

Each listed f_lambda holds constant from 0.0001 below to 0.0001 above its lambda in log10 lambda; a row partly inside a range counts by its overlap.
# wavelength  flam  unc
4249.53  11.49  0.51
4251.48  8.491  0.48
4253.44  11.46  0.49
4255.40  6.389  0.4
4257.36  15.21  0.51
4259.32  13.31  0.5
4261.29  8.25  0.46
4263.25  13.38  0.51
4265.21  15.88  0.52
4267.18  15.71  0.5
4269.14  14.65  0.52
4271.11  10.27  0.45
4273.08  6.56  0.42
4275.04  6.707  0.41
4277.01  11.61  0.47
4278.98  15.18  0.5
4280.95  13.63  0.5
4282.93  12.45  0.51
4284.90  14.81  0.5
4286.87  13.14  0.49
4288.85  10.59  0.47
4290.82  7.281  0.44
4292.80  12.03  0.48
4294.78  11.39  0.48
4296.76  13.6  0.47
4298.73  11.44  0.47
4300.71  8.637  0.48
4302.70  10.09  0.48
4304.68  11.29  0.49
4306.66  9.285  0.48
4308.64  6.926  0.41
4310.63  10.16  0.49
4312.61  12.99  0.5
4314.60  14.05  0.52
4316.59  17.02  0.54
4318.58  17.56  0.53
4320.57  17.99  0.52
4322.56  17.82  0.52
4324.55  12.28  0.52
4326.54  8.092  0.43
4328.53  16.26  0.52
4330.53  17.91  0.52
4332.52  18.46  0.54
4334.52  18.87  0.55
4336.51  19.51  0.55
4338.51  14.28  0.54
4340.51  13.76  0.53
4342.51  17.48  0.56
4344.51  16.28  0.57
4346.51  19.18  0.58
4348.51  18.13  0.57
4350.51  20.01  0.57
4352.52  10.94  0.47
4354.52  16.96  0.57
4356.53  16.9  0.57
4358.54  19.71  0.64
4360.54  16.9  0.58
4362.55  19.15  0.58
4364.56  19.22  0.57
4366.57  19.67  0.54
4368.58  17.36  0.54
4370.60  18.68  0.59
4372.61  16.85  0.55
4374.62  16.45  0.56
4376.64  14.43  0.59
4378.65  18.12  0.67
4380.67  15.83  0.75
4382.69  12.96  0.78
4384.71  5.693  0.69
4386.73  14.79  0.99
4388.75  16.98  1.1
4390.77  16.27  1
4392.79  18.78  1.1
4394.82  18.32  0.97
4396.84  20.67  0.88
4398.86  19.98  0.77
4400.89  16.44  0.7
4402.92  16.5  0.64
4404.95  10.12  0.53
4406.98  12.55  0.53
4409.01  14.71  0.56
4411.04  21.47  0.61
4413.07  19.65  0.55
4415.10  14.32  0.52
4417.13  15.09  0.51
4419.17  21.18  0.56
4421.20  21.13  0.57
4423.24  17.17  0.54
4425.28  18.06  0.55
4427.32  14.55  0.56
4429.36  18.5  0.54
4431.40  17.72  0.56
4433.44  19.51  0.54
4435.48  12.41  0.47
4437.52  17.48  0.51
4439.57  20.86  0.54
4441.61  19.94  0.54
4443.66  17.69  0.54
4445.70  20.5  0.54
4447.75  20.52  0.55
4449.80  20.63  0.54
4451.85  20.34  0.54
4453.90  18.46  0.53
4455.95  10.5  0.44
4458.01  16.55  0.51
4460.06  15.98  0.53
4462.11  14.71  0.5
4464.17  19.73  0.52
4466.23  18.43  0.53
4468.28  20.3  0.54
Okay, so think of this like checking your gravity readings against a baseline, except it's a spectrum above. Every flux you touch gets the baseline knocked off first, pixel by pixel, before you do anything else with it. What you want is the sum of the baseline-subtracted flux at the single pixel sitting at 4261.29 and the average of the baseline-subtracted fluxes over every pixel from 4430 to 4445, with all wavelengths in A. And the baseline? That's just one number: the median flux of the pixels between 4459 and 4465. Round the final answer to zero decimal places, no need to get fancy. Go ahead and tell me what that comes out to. -6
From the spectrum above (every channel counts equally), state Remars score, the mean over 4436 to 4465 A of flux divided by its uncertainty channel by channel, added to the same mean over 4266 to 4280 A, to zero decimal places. 59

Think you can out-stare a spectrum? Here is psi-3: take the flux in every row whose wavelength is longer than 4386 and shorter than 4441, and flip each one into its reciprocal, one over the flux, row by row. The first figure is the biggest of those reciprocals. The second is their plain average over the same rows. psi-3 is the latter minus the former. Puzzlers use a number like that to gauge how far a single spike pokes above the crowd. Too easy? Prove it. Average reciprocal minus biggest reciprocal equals -0.039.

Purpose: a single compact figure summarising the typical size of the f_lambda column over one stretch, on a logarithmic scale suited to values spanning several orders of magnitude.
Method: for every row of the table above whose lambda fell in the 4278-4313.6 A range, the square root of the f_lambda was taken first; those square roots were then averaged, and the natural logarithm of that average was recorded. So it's 1.21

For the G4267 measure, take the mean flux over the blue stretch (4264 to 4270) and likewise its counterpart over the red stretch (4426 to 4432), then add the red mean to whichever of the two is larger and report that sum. 33.8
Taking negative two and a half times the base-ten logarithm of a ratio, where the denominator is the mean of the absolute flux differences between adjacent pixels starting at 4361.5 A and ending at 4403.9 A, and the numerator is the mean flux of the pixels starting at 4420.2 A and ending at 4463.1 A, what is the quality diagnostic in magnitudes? -2.22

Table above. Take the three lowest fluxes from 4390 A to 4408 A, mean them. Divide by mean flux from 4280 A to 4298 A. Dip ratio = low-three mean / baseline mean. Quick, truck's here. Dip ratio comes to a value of 1.07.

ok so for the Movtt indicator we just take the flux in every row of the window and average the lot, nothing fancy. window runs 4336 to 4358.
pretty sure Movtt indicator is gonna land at 16.7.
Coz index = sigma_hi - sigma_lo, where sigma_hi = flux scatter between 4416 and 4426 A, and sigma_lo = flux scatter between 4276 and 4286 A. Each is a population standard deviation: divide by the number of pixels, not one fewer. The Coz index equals 1.0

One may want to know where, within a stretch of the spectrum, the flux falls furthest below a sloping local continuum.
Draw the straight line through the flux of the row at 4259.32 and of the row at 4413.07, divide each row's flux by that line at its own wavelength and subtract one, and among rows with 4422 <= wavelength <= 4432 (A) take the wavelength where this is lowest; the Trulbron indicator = 4427.32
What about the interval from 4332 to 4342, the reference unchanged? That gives 4340.51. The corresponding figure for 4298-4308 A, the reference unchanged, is 4300.71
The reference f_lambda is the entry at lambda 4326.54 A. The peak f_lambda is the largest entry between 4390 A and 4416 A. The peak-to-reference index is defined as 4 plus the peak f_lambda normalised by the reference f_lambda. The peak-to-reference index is 6.7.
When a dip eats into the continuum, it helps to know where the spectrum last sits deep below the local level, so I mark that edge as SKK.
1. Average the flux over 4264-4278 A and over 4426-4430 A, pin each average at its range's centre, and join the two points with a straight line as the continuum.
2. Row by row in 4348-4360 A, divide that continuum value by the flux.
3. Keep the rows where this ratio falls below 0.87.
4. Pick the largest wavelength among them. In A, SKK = 4358.54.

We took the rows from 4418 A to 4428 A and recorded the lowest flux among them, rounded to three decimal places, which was 14.550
